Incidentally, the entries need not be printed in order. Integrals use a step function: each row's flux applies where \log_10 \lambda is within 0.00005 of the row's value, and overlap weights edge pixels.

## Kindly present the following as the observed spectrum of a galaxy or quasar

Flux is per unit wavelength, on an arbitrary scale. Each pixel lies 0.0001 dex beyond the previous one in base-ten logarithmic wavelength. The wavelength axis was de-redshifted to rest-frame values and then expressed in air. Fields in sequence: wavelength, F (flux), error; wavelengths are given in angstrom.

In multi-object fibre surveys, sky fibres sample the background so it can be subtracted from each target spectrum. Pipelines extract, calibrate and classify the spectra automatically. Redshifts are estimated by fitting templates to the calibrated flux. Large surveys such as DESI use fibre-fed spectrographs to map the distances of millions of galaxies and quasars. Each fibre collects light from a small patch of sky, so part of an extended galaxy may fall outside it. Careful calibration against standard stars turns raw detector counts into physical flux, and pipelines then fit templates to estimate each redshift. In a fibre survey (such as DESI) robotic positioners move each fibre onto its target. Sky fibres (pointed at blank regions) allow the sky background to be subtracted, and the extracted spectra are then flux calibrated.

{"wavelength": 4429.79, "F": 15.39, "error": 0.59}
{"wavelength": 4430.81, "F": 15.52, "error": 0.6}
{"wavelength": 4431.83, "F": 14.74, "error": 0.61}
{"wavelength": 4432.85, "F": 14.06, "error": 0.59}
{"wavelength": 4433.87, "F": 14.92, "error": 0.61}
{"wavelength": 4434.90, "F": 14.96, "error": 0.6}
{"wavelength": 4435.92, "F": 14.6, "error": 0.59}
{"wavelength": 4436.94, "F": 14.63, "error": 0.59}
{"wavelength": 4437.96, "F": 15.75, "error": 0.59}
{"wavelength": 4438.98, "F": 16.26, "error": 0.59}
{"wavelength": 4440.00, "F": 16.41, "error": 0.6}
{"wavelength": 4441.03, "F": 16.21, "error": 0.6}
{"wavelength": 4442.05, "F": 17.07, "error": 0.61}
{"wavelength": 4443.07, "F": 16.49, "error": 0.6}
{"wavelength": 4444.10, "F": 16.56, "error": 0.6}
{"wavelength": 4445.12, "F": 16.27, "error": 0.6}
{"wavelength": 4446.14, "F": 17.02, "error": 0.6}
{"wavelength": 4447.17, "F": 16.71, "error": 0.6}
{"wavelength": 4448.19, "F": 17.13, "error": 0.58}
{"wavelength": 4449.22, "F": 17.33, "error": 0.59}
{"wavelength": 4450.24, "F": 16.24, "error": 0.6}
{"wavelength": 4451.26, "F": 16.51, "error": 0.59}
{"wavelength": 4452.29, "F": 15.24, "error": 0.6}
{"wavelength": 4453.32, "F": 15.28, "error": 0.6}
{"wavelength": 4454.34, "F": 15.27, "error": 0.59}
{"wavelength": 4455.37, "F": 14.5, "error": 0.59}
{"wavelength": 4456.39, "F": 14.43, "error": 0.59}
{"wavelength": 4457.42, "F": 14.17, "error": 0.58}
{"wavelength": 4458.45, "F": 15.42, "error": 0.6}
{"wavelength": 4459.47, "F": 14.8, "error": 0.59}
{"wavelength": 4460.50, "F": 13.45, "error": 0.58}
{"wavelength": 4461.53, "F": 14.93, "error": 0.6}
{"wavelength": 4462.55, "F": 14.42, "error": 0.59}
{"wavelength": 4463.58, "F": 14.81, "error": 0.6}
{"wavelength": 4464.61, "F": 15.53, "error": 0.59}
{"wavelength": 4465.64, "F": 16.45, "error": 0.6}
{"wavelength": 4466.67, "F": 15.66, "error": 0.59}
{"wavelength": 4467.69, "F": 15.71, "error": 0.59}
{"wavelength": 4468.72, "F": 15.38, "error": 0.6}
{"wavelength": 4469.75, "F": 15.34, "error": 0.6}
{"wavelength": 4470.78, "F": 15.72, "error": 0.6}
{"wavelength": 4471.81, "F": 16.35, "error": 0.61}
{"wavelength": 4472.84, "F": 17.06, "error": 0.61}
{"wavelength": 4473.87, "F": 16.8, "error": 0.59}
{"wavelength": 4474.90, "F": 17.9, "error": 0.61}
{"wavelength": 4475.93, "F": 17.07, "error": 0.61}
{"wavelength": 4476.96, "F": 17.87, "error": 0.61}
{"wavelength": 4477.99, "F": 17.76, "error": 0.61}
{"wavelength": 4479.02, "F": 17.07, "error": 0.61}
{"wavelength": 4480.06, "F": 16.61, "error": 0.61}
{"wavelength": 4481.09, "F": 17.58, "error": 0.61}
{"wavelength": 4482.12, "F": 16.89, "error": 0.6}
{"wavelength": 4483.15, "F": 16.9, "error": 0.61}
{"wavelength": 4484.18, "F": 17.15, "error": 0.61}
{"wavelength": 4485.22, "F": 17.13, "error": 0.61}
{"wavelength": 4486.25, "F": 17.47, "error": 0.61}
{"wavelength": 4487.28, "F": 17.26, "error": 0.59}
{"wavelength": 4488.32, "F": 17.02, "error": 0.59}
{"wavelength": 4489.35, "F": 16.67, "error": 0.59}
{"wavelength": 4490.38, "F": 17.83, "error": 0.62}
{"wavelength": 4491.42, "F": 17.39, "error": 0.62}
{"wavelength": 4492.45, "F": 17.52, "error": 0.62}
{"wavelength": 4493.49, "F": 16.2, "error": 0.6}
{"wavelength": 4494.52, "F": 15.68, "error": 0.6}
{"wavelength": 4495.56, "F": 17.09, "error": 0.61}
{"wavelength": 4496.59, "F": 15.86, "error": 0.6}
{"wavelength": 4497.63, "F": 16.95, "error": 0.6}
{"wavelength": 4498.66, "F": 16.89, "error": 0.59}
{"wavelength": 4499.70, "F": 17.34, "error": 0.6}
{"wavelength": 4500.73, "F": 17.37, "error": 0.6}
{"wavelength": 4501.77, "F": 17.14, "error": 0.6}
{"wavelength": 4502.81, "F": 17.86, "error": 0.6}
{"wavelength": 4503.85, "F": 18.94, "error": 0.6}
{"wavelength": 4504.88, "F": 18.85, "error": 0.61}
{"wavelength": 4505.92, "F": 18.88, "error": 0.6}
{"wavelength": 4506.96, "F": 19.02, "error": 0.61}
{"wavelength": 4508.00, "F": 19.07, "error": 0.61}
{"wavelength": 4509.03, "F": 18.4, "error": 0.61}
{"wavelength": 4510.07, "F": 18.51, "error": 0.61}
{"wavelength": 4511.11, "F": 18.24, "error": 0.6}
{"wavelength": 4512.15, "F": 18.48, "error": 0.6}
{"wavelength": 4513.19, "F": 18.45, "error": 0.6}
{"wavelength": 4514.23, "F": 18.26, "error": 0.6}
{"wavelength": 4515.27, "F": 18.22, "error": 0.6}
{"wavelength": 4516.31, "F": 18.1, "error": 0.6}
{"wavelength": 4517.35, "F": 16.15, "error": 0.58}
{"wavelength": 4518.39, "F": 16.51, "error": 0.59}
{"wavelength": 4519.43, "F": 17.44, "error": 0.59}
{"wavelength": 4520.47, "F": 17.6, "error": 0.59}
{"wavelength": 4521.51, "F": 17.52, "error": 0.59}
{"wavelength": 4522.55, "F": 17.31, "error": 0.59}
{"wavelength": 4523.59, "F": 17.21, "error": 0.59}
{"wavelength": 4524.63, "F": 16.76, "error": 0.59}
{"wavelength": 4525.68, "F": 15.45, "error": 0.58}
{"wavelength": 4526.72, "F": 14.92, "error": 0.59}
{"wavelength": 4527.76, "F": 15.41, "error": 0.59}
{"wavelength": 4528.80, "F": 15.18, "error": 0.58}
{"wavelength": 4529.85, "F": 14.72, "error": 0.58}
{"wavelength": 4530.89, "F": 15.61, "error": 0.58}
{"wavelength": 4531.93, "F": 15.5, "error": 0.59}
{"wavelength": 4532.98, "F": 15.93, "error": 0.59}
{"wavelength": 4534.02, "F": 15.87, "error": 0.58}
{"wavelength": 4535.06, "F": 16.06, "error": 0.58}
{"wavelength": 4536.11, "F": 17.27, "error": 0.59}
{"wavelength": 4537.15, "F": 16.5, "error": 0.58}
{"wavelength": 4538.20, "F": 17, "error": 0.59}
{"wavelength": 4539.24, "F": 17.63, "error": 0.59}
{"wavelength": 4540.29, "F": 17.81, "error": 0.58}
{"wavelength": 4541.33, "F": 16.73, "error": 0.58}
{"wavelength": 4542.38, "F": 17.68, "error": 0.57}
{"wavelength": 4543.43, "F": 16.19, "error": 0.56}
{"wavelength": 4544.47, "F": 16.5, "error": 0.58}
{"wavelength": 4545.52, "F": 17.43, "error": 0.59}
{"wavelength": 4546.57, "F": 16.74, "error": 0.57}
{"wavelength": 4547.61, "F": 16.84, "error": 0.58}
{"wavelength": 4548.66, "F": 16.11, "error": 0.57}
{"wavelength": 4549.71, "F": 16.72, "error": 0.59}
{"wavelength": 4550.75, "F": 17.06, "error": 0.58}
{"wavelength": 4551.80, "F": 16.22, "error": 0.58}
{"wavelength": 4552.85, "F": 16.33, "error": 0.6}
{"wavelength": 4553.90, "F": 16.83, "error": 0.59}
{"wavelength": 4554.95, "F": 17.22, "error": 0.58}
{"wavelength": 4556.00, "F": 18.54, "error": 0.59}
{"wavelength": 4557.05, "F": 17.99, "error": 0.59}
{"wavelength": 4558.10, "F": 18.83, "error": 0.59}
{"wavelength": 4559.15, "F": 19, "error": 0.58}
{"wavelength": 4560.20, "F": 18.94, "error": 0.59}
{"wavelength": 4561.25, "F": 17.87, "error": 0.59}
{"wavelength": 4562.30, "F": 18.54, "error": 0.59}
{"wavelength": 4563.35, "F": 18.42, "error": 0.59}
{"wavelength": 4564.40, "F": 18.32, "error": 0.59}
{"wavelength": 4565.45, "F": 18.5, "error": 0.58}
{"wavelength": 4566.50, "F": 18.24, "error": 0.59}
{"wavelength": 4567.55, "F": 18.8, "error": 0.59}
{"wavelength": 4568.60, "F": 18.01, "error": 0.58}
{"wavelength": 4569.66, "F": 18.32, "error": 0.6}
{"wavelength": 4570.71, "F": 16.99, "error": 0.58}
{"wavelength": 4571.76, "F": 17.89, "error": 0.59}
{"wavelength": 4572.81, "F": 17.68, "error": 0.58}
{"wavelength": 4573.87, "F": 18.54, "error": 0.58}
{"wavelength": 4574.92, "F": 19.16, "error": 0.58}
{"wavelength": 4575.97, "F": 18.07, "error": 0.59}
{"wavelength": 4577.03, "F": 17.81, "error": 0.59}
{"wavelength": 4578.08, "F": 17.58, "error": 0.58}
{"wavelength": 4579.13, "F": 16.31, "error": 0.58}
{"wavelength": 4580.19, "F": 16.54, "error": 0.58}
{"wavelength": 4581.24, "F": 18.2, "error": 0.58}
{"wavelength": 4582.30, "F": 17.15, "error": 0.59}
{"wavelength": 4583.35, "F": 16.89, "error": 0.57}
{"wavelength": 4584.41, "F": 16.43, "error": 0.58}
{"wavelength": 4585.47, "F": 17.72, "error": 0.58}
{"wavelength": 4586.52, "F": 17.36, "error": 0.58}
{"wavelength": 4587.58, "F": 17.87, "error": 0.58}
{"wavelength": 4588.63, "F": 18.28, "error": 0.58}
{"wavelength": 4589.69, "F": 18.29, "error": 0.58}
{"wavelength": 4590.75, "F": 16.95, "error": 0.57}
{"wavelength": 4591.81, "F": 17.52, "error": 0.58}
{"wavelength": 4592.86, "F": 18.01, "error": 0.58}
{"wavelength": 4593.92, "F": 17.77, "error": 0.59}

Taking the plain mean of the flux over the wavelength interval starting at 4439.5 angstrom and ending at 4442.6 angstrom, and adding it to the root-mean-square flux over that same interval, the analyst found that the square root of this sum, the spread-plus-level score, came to 5.76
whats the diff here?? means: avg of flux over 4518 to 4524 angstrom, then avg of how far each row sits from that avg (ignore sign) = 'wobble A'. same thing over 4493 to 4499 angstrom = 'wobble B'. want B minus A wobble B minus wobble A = 0.3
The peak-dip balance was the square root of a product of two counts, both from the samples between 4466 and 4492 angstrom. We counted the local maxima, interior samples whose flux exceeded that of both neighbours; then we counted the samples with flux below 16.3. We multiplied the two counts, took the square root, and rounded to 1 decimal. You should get 6.3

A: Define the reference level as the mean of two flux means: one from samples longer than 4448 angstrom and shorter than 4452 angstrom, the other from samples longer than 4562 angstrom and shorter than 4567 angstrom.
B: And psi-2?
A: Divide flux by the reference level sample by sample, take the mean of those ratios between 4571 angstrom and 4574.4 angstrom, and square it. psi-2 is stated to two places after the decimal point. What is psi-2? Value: 1.05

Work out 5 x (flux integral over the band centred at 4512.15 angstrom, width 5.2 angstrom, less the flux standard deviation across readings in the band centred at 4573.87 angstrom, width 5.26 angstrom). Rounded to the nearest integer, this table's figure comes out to 475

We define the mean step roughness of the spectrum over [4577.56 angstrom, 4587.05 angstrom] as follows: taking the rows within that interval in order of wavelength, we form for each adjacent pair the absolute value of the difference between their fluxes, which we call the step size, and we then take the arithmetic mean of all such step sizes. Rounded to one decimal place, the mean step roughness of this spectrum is 0.8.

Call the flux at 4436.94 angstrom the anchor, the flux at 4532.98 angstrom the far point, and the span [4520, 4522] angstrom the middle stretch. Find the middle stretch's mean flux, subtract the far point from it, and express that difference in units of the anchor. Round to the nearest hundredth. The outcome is 0.11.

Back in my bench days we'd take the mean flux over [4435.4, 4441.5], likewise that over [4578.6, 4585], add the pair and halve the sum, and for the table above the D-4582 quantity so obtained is 16.3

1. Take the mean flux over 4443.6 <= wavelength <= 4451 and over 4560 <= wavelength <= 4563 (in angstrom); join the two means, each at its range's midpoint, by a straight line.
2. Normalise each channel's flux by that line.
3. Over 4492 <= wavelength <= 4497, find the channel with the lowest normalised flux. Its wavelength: 4494.52 angstrom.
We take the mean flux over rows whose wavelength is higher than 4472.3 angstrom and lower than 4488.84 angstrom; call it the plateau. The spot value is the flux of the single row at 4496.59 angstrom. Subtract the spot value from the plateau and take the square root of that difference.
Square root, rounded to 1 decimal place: 1.2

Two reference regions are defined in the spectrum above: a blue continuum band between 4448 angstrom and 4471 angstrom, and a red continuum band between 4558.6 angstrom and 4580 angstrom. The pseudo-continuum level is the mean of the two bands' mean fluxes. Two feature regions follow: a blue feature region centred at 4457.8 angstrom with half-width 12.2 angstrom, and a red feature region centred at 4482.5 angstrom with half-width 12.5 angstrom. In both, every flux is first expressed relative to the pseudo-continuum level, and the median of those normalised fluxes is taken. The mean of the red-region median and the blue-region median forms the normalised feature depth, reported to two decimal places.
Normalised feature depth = 0.97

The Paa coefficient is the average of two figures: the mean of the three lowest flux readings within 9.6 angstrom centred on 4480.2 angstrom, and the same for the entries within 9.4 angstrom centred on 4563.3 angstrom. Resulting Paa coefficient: 17.5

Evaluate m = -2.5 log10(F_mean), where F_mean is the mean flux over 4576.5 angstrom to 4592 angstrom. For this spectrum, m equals -3.10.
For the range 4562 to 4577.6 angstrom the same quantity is -3.15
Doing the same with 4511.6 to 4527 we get -3.09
